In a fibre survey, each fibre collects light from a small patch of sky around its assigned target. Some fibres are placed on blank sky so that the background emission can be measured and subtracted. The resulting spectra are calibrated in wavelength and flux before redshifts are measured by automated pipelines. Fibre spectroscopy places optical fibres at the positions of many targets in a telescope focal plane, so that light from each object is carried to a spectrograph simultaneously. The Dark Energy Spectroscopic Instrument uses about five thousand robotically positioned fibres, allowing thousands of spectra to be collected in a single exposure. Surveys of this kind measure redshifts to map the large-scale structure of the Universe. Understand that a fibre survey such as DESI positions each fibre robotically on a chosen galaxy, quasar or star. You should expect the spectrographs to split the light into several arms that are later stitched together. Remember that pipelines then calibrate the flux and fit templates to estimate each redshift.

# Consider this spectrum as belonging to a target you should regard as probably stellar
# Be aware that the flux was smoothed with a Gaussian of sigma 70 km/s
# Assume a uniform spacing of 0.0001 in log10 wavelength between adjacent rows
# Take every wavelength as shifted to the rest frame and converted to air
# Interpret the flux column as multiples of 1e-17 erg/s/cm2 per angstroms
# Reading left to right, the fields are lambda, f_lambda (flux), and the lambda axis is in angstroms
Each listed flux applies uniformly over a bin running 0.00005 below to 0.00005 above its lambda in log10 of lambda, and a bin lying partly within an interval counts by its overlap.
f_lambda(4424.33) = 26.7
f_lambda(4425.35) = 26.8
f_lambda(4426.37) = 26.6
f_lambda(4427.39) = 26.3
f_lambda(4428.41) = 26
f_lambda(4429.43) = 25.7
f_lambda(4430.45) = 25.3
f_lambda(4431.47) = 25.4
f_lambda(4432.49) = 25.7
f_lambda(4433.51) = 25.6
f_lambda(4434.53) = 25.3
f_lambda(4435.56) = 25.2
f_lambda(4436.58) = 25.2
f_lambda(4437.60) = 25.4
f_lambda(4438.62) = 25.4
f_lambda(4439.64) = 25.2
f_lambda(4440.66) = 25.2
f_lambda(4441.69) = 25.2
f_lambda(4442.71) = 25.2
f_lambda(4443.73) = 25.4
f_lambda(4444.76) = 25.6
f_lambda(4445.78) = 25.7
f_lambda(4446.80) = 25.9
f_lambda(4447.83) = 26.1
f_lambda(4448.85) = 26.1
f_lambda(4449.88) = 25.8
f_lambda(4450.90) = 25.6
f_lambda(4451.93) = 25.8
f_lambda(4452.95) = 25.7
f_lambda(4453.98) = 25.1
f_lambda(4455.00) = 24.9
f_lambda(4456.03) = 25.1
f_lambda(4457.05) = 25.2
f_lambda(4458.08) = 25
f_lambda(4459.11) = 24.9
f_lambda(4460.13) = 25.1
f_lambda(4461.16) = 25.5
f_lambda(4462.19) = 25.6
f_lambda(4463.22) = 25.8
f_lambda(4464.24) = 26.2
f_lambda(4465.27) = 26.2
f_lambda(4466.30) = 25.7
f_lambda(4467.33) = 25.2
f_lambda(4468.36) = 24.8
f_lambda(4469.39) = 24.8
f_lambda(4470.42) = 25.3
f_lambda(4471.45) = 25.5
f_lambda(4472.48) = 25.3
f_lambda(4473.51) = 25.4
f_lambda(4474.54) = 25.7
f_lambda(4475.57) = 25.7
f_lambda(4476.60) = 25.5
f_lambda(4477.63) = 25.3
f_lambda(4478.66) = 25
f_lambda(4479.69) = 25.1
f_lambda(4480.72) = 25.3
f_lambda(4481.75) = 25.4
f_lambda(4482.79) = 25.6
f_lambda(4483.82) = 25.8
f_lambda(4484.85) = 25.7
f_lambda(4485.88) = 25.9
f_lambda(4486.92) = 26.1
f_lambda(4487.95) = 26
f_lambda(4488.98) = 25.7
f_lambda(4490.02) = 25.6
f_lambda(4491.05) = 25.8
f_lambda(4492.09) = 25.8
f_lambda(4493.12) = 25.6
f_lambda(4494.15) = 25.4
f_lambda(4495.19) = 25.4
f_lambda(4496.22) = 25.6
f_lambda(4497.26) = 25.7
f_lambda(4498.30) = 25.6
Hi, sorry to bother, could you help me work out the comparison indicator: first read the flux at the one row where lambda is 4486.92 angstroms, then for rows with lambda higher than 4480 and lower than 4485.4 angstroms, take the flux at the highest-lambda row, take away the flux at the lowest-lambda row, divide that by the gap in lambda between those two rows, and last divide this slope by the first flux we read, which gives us 0.004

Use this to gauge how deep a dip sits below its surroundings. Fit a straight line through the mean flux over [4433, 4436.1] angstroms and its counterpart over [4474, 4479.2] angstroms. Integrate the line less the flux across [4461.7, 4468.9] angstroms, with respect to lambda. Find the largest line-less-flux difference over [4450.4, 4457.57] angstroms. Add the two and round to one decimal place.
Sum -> -1.1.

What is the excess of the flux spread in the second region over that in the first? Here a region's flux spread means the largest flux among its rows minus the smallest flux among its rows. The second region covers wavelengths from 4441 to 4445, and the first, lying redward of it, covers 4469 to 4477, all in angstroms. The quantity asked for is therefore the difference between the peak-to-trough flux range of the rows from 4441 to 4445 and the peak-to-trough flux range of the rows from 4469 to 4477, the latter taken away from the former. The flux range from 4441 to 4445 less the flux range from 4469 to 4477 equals -0.5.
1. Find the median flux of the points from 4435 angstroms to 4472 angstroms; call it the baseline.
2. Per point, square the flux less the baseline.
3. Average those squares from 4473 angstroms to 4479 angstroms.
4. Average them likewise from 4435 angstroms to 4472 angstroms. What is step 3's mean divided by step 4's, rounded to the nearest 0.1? 0.4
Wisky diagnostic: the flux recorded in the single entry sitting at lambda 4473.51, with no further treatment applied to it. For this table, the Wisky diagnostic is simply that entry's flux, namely 25.4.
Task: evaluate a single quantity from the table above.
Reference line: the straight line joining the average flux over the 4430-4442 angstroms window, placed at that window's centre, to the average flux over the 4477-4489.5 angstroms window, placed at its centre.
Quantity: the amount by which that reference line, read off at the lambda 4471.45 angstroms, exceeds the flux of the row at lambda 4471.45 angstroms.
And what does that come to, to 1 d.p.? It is 0.0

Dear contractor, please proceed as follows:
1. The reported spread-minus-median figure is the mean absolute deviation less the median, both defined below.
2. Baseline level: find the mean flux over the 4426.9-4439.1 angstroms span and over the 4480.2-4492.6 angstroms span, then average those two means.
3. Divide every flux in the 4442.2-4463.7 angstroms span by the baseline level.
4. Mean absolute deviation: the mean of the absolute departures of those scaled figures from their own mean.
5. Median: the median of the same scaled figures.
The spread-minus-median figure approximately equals -0.986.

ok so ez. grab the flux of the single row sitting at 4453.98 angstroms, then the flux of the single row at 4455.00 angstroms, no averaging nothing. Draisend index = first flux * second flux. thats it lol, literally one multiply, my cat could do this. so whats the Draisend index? 625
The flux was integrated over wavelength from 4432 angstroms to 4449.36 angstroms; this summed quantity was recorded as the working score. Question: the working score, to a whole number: 443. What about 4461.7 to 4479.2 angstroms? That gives 446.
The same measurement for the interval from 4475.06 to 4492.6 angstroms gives 449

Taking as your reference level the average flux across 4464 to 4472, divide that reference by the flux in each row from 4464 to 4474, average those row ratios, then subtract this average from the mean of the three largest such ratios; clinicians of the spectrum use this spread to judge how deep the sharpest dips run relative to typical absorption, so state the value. 0.0201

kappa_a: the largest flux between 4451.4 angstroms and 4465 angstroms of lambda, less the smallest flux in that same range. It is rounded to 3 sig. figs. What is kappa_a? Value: 1.30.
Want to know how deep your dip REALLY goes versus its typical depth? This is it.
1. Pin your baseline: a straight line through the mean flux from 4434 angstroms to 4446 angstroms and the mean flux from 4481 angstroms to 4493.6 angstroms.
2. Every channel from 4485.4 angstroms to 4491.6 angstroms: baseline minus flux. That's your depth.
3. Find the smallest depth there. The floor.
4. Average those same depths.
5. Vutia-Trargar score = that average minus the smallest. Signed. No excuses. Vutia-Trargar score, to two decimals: 0.26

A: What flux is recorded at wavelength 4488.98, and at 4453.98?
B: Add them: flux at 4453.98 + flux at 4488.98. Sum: 50.8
